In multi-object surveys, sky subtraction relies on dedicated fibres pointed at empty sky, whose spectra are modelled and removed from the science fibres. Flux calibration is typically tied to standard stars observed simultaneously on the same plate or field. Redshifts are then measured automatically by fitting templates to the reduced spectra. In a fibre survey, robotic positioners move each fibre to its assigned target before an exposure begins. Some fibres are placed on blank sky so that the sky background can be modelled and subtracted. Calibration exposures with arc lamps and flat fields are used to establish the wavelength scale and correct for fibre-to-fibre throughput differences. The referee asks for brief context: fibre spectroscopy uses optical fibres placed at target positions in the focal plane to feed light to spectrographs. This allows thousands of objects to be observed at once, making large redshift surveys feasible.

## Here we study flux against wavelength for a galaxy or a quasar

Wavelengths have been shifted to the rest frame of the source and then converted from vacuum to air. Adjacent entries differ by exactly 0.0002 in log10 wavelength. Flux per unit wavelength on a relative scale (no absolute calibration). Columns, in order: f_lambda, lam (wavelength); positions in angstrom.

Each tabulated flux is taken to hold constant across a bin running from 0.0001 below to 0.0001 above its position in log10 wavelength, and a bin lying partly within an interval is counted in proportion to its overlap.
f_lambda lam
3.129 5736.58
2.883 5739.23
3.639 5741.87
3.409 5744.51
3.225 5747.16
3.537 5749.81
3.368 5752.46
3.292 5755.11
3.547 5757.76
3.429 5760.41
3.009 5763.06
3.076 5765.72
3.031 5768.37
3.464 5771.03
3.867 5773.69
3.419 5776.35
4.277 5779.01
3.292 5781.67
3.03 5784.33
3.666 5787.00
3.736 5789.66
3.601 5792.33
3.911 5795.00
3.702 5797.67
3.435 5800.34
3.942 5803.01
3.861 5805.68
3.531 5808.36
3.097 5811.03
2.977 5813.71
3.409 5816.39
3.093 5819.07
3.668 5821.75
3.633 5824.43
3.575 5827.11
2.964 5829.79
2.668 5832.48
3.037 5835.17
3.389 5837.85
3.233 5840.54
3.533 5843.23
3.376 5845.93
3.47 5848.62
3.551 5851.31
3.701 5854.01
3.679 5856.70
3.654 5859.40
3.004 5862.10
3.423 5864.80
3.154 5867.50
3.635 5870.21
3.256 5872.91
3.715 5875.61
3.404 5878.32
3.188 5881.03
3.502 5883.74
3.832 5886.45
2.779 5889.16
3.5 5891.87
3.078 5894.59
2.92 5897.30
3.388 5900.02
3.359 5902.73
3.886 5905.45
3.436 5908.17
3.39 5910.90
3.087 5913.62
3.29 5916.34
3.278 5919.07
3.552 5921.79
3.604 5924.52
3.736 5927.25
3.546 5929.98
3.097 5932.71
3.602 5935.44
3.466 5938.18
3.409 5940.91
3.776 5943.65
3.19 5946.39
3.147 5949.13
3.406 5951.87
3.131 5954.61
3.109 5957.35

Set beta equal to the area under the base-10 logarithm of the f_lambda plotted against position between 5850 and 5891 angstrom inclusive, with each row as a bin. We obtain 21.9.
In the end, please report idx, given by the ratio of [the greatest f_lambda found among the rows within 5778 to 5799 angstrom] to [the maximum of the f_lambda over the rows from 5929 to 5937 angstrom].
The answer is 1.19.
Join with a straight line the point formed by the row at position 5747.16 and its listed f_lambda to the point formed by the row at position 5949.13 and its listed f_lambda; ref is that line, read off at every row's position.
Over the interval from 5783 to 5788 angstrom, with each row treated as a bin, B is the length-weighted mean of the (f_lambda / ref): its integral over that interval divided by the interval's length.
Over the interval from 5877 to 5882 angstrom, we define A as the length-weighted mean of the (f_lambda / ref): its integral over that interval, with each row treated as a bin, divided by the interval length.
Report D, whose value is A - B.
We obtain 0.00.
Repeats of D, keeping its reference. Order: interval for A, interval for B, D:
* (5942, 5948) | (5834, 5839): 0.09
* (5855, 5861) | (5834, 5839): 0.14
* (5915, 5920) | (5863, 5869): 0.01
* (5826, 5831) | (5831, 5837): 0.11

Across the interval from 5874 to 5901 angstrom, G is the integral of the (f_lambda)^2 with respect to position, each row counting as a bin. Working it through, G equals 302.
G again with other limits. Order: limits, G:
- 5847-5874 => 324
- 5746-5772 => 283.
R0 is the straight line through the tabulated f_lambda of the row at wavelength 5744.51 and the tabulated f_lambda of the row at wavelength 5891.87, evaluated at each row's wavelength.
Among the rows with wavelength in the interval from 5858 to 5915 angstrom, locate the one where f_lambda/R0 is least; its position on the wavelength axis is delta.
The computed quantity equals 5889.16 angstrom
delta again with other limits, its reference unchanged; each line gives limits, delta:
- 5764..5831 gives 5829.79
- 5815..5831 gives 5829.79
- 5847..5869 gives 5862.10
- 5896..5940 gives 5897.30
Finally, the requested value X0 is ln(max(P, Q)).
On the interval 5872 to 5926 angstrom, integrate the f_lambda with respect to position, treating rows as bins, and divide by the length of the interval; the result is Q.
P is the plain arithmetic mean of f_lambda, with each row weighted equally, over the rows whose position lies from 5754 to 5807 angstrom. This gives 1.261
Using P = 3.529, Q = 3.37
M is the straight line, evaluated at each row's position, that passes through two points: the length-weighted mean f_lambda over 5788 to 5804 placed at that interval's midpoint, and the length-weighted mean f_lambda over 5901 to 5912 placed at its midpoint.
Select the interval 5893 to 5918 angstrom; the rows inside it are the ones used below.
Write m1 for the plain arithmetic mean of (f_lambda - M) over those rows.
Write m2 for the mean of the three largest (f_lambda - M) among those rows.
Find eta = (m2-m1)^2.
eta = 0.068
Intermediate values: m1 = -0.20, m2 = 0.06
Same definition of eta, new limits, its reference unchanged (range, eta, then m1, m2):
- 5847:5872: 0.039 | -0.13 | 0.07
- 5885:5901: 0.104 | -0.29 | 0.03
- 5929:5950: 0.054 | -0.05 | 0.18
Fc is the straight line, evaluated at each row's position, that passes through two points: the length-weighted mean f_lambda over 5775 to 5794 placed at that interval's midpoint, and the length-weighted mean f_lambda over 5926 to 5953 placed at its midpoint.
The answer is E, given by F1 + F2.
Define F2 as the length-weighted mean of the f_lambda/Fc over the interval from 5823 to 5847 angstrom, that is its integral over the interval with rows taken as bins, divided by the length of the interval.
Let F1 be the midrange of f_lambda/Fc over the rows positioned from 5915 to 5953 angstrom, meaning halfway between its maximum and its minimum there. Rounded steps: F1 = 1.00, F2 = 0.925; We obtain 1.925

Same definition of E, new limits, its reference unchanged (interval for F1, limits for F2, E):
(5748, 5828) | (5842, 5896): 1.991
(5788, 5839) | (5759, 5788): 1.881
